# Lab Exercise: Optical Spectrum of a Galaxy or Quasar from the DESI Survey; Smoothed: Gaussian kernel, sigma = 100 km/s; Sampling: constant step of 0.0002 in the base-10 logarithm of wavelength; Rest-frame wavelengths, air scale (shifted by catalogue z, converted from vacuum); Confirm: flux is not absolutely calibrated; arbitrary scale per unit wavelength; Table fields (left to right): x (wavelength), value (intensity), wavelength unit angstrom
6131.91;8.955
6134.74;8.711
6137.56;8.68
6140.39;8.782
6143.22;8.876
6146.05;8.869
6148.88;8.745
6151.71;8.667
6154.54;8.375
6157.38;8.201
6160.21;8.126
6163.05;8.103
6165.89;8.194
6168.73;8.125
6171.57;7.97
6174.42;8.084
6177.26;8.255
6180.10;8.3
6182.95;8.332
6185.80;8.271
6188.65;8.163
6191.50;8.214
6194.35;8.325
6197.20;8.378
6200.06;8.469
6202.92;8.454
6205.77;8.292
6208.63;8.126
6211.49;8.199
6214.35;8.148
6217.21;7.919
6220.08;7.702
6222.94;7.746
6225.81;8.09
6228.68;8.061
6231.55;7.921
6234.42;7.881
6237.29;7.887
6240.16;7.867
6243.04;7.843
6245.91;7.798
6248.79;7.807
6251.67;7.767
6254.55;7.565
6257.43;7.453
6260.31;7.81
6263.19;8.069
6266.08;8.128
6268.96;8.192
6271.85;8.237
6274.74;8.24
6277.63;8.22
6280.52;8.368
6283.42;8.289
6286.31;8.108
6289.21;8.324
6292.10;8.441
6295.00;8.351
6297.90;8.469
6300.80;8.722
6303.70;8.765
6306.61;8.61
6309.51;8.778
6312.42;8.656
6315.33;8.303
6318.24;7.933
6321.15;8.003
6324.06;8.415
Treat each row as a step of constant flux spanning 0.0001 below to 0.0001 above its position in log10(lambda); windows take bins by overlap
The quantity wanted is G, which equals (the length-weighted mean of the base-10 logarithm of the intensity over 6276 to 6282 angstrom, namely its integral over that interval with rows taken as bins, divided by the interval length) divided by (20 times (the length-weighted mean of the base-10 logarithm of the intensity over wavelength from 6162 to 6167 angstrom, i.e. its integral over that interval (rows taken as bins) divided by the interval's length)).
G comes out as 0.0504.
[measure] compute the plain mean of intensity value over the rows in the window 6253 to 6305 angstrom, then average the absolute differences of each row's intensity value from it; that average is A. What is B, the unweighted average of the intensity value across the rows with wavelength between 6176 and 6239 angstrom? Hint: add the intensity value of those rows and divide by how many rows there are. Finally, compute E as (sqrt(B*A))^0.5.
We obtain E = 1.18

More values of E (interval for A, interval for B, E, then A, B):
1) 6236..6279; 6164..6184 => 1.14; 0.204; 8.2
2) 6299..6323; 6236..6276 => 1.23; 0.294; 7.9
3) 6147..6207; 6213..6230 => 1.03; 0.139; 7.9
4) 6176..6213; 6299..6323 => 0.91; 0.079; 8.5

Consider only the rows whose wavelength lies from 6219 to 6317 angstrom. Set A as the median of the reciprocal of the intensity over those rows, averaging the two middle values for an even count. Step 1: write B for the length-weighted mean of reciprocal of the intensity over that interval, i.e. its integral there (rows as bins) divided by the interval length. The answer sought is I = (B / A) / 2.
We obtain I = 0.4999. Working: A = 0.123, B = 0.123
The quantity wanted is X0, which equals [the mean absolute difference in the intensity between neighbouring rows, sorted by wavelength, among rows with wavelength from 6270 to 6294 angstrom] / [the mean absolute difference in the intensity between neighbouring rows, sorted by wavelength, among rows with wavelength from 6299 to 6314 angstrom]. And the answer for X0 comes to 0.89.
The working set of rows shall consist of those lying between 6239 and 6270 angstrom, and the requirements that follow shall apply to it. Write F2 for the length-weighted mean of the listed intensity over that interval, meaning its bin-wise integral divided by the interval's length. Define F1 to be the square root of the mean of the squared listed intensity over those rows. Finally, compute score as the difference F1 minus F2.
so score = 0.0066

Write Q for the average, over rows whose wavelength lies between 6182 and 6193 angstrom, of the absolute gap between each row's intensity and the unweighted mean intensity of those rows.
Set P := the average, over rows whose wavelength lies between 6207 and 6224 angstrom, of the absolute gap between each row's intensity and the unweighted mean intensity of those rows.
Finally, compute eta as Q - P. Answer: -0.13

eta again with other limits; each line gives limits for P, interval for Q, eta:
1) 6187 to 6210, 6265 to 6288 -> -0.04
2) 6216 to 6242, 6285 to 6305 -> 0.08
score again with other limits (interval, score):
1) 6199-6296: 0.0067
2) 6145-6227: 0.0064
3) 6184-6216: 0.0019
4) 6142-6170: 0.0062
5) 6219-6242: -0.0004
